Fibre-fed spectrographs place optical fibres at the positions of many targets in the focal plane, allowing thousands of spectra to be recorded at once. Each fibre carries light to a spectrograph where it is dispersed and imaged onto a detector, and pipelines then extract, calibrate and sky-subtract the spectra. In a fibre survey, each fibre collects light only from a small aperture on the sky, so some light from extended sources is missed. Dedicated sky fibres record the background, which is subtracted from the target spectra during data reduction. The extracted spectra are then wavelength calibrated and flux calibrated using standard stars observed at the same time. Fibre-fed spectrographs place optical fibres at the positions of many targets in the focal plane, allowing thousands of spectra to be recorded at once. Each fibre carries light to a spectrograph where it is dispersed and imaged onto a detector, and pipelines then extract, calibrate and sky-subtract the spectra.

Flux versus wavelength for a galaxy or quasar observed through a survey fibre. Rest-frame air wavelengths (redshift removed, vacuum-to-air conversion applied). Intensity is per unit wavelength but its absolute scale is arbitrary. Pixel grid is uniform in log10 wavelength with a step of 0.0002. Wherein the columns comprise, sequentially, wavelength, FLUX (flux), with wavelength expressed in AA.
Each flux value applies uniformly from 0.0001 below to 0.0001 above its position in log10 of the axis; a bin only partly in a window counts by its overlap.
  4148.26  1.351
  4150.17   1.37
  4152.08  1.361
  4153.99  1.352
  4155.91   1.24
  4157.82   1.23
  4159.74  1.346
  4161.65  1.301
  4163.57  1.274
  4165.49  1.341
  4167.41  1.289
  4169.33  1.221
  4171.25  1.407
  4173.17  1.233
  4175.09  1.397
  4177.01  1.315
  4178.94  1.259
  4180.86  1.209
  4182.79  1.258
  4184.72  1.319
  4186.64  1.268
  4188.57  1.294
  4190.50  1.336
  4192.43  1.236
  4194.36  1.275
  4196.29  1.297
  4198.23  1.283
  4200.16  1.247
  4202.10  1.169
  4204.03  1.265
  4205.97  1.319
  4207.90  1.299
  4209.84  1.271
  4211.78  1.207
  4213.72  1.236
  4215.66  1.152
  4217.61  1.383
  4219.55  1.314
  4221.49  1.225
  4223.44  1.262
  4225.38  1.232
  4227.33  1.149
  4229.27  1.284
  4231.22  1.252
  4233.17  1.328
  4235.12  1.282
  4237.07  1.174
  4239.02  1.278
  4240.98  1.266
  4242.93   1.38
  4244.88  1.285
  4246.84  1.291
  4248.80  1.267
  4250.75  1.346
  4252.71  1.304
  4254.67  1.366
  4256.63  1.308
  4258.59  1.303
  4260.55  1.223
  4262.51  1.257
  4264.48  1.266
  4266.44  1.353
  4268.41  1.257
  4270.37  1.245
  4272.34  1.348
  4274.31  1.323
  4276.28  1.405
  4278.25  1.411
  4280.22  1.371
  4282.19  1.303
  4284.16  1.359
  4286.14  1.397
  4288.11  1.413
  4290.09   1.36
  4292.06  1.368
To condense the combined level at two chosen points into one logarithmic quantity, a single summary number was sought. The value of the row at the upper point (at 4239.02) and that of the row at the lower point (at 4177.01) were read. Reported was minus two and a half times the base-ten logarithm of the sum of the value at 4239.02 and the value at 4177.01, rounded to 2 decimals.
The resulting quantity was -1.03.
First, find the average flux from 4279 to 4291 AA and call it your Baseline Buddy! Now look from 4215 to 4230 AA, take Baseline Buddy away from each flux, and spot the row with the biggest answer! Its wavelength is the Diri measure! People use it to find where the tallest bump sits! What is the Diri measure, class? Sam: 4217.61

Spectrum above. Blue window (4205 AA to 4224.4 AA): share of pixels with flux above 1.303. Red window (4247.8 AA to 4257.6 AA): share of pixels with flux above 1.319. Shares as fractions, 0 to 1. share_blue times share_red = 0.12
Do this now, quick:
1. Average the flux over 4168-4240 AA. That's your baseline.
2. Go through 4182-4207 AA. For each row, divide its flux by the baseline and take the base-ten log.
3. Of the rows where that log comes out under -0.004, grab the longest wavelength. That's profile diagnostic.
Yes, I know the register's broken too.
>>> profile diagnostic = 4202.10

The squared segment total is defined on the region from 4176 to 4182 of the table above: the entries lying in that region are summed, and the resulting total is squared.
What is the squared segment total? 14.3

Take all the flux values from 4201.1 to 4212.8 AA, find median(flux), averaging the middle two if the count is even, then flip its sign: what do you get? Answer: -1.268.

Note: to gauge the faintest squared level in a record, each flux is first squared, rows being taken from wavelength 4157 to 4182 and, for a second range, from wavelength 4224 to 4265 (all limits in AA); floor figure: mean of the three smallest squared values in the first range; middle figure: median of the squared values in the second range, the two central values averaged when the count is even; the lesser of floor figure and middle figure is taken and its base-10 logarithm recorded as 0.17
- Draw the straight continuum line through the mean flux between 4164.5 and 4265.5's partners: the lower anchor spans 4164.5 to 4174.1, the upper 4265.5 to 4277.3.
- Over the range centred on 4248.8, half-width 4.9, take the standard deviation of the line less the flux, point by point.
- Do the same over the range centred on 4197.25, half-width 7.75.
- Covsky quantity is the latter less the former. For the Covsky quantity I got 0.020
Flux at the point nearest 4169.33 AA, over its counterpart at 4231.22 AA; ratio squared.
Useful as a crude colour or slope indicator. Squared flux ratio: 0.95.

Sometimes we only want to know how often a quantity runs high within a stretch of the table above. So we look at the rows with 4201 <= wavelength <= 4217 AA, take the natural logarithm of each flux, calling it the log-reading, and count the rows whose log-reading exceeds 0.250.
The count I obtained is 2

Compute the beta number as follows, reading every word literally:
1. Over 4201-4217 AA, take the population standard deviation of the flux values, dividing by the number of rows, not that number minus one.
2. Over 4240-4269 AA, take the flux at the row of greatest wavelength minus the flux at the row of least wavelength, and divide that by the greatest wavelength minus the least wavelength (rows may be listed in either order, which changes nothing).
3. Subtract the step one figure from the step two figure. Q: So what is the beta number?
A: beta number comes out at -0.056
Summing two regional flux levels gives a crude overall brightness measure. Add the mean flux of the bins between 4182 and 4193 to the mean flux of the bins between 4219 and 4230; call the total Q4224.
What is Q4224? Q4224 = 2.53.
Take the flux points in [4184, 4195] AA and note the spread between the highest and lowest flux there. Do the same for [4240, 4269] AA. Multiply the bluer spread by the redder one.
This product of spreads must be 0.016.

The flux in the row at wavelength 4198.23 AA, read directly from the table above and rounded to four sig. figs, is 1.283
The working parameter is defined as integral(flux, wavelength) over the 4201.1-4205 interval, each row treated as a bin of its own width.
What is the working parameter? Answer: 4.7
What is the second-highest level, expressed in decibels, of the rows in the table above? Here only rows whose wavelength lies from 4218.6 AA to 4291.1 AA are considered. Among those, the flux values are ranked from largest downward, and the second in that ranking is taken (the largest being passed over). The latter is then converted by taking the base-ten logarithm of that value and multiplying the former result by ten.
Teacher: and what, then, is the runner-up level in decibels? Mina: 1.495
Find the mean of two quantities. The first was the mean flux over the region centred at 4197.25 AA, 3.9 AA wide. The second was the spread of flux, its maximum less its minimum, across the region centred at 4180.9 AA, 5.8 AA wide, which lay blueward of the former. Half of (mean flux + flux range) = 0.67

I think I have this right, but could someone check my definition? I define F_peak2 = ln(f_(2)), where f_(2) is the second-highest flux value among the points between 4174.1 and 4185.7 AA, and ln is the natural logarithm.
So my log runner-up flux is 0.277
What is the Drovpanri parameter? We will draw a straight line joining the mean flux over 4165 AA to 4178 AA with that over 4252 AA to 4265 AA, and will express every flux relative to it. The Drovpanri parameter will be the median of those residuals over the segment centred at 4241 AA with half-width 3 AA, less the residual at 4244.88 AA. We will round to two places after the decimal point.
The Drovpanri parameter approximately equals -0.01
